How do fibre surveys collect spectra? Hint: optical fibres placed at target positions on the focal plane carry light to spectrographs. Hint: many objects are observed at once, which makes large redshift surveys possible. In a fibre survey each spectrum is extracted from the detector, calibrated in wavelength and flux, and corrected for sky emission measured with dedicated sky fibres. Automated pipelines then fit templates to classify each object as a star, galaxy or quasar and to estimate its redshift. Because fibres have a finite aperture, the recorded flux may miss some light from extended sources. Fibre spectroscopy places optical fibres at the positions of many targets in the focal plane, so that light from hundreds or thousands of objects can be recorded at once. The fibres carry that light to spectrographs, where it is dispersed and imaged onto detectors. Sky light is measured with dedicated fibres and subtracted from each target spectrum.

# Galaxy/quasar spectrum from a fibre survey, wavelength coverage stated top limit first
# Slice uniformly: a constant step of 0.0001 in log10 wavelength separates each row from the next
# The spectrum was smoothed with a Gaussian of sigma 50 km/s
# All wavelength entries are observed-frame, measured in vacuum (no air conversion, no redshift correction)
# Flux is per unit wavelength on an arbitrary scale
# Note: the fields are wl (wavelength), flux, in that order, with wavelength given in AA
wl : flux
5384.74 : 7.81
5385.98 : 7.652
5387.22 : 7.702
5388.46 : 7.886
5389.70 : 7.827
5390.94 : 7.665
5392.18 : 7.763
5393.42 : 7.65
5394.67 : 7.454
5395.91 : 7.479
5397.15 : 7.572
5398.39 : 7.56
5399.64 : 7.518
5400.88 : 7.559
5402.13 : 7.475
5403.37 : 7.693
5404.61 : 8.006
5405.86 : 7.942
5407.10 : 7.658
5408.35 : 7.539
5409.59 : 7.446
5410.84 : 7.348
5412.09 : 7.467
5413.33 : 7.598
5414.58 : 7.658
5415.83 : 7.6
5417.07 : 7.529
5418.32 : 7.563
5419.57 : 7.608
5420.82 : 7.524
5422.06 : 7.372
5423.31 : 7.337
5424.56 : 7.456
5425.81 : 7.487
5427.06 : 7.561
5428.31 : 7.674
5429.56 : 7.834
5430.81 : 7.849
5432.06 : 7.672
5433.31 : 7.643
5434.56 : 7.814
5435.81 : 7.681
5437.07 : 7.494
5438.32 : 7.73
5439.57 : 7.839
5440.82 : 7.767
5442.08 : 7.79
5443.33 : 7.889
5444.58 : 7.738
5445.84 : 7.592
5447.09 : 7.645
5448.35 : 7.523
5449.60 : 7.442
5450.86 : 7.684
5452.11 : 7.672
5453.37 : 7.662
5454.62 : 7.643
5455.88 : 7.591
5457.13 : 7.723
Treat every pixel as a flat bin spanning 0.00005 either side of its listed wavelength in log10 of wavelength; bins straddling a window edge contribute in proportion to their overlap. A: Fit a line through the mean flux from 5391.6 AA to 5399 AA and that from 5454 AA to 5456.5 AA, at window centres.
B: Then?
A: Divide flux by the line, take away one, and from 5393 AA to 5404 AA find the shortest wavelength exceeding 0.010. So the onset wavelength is 5403.37 AA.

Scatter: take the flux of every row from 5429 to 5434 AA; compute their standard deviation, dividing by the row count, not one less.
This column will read 0.093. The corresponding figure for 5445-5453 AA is 0.087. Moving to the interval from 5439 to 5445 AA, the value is 0.054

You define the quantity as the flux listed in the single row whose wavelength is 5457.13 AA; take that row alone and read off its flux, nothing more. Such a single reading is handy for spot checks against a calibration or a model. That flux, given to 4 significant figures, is 7.723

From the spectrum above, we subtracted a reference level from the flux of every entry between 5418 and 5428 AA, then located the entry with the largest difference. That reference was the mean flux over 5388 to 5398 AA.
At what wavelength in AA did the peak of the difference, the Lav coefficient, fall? 5419.57 AA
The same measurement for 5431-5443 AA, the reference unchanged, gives 5439.57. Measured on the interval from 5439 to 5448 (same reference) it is 5443.33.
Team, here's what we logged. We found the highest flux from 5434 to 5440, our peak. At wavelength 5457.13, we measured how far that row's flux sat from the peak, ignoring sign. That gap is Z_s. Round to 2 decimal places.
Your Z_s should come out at 0.12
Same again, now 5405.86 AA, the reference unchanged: 0.10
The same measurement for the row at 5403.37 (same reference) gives 0.15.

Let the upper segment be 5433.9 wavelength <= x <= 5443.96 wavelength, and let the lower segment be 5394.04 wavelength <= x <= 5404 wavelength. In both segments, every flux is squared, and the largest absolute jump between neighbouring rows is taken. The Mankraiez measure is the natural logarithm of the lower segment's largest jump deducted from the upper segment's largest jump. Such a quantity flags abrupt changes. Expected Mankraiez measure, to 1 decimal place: -1.3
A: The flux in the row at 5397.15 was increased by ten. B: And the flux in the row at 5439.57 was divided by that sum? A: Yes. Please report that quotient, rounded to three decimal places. 0.446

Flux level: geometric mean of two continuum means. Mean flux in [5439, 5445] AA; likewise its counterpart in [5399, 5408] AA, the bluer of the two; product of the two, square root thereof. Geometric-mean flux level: 7.75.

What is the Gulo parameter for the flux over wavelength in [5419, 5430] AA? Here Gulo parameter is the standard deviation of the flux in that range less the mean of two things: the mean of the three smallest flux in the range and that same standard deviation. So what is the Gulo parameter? -3.62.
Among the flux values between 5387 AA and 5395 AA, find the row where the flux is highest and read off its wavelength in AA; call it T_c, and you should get 5388.46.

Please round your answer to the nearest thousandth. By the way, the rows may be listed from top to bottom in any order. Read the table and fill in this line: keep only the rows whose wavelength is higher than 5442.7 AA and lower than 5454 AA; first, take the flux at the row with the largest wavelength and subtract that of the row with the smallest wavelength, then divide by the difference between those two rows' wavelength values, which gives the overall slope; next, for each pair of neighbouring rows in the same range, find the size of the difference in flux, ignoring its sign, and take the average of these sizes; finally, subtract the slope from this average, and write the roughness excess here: 0.125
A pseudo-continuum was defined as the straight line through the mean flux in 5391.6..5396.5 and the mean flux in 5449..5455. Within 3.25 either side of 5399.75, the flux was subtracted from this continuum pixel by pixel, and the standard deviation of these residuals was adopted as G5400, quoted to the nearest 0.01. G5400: 0.04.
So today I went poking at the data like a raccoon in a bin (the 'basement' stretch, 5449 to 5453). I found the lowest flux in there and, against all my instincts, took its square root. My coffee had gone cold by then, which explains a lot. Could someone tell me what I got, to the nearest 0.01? 2.73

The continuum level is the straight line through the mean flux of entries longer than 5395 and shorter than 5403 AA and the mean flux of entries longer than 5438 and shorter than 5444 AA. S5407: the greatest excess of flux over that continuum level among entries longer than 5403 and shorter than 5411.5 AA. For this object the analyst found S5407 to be 0.44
